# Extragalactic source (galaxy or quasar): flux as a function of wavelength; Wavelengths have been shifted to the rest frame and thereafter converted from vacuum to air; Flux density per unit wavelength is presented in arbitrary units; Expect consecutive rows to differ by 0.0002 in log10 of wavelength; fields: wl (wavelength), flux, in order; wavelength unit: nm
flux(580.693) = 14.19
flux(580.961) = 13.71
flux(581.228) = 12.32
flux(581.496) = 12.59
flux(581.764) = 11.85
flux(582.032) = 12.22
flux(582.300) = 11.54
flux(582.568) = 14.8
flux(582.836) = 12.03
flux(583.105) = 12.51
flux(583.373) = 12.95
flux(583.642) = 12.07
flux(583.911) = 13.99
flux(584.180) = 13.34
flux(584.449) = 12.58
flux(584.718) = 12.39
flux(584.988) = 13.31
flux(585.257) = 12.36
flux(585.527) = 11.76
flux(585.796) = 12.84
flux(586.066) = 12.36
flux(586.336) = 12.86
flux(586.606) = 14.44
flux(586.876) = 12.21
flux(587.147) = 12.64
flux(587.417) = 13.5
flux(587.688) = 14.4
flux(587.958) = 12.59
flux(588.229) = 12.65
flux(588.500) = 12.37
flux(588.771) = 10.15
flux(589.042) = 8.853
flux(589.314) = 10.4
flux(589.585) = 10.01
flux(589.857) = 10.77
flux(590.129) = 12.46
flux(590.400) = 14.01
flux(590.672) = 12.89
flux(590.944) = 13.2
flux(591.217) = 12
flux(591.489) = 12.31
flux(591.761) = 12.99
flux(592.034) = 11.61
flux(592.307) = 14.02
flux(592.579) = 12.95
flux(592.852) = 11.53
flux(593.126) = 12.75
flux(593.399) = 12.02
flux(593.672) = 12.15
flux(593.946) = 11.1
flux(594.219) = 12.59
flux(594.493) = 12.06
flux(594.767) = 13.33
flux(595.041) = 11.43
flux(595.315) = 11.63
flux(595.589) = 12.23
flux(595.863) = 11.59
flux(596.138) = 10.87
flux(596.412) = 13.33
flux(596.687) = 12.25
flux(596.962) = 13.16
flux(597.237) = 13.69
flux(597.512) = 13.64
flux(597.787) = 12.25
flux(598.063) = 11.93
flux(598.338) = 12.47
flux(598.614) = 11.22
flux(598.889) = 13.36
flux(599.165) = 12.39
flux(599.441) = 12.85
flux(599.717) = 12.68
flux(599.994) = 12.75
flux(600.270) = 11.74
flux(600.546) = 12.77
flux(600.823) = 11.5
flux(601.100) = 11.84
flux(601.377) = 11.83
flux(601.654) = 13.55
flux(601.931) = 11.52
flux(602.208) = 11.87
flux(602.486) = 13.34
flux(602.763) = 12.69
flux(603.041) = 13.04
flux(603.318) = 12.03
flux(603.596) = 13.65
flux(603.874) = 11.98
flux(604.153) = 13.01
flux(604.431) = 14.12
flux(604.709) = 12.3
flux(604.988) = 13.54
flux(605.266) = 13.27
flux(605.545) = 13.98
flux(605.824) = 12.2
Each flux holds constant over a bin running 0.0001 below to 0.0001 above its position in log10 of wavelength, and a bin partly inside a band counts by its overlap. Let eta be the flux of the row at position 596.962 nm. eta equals 13.16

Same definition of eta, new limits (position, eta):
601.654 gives 13.55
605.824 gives 12.2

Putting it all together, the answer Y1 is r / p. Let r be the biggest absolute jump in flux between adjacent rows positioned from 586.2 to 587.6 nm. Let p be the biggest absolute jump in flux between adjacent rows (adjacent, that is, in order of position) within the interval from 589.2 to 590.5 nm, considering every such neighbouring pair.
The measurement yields 1.3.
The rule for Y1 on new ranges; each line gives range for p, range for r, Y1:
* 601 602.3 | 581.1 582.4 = 0.4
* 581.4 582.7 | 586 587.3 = 0.7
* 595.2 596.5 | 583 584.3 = 0.8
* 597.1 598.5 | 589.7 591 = 1.2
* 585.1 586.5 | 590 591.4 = 1.4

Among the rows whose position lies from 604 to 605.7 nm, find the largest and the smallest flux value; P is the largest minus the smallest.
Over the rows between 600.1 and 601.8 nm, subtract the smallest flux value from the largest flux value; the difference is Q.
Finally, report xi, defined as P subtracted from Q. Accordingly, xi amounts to 0.23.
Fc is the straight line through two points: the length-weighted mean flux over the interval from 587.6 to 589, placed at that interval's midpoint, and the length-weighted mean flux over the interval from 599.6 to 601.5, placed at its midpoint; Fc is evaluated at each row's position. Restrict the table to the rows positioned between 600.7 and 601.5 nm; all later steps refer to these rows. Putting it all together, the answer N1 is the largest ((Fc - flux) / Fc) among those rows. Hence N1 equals 0.05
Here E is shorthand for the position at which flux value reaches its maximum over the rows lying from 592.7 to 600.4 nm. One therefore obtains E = 597.237 nm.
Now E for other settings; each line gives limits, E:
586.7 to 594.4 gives 587.688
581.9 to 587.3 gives 582.568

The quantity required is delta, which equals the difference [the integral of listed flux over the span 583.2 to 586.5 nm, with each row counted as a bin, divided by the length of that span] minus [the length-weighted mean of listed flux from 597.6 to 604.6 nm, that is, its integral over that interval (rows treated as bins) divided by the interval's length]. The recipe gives 0.24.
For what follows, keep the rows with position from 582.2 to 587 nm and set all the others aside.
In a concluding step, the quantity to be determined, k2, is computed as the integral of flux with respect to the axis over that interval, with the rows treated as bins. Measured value 61.5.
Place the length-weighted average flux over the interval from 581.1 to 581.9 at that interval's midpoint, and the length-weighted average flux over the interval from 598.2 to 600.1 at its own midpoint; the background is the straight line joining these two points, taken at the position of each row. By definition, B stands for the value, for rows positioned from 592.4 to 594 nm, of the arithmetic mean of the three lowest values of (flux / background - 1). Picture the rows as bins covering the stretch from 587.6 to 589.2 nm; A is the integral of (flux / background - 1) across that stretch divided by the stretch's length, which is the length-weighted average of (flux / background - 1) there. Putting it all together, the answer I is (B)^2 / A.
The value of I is -0.10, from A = -0.050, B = -0.071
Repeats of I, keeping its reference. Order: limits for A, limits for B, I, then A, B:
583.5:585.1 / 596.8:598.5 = 0.01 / 0.053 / -0.023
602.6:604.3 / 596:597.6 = 0.08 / 0.012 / -0.032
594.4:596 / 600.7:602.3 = -0.17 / -0.034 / -0.075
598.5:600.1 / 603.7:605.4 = 0.09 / 0.002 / -0.014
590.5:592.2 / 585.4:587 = 0.02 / 0.012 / -0.017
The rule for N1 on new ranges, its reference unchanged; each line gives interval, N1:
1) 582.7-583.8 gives 0.01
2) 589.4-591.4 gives 0.18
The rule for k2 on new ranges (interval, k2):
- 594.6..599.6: 62.1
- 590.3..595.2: 61.1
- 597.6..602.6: 61.7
